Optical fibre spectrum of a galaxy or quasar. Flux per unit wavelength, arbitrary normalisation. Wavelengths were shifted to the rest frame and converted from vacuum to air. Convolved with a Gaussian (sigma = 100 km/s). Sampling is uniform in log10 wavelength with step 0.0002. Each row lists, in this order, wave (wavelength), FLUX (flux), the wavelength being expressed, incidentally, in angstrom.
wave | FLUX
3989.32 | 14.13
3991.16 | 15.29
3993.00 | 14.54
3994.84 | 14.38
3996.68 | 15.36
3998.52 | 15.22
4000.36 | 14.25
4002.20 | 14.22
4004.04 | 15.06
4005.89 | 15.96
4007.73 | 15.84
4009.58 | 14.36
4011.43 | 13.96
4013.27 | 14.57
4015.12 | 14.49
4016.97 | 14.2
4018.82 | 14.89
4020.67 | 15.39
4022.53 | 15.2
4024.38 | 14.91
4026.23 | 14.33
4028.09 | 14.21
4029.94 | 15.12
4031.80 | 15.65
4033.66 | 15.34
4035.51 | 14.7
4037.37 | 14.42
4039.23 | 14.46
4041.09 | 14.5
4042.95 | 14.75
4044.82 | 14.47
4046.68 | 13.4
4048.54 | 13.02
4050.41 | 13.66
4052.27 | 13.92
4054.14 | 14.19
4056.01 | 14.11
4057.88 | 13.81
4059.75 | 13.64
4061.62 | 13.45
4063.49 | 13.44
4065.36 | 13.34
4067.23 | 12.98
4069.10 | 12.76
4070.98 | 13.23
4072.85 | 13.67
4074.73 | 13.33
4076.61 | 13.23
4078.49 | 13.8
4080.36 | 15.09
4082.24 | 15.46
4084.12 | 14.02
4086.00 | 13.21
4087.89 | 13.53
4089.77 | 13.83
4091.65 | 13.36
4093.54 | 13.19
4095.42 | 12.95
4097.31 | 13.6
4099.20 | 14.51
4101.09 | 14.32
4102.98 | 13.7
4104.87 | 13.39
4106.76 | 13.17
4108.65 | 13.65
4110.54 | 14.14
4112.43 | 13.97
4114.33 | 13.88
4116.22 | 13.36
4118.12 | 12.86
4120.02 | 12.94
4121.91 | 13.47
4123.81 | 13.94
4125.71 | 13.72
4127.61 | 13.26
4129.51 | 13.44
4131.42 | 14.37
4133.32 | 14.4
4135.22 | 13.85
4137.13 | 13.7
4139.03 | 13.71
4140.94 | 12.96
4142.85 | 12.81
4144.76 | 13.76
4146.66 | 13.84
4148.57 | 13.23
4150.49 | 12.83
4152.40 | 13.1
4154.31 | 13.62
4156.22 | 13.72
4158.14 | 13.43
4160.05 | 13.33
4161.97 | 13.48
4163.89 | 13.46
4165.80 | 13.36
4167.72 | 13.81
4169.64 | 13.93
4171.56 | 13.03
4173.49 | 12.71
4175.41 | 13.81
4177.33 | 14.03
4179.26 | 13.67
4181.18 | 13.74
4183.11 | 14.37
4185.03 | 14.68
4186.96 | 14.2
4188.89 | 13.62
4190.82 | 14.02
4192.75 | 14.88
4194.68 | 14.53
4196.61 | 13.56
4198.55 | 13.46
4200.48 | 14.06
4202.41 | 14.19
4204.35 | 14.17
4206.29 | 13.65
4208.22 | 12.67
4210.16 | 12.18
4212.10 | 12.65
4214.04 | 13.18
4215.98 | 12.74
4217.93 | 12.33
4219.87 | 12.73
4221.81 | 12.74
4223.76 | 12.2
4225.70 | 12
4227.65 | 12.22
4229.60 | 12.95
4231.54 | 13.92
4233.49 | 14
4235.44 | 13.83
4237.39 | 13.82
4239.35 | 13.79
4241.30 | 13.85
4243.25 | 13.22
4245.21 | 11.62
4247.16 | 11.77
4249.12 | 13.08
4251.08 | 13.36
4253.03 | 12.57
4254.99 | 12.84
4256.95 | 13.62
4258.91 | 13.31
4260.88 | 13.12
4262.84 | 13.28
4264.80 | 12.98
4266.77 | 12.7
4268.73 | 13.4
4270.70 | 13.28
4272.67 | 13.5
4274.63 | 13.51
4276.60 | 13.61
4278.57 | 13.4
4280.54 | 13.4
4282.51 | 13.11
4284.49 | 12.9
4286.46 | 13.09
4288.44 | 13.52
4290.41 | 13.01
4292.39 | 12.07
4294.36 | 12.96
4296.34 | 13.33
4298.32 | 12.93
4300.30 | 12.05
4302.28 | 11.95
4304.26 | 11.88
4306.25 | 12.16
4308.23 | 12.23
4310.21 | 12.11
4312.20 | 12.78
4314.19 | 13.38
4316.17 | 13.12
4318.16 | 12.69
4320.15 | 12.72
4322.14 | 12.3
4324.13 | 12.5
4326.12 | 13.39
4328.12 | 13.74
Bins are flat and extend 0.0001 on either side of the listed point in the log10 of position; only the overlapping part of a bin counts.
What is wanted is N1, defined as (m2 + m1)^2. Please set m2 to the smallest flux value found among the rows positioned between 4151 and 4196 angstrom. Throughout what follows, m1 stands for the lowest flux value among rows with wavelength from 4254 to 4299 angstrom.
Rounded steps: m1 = 12.07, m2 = 12.71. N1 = 614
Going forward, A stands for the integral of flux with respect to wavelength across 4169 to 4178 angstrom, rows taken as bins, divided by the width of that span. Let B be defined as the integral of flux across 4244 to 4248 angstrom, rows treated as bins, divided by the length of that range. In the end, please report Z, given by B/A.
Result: 0.87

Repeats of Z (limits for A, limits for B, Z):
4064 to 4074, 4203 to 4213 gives 0.99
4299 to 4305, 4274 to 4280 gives 1.12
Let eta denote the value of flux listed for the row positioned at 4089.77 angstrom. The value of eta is 13.83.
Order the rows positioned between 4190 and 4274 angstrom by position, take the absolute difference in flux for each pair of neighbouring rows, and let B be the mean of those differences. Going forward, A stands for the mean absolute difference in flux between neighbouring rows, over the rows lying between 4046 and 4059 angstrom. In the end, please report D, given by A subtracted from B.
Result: 0.12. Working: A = 0.322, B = 0.44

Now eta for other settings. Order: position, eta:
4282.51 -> 13.11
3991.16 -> 15.29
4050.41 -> 13.66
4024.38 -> 14.91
